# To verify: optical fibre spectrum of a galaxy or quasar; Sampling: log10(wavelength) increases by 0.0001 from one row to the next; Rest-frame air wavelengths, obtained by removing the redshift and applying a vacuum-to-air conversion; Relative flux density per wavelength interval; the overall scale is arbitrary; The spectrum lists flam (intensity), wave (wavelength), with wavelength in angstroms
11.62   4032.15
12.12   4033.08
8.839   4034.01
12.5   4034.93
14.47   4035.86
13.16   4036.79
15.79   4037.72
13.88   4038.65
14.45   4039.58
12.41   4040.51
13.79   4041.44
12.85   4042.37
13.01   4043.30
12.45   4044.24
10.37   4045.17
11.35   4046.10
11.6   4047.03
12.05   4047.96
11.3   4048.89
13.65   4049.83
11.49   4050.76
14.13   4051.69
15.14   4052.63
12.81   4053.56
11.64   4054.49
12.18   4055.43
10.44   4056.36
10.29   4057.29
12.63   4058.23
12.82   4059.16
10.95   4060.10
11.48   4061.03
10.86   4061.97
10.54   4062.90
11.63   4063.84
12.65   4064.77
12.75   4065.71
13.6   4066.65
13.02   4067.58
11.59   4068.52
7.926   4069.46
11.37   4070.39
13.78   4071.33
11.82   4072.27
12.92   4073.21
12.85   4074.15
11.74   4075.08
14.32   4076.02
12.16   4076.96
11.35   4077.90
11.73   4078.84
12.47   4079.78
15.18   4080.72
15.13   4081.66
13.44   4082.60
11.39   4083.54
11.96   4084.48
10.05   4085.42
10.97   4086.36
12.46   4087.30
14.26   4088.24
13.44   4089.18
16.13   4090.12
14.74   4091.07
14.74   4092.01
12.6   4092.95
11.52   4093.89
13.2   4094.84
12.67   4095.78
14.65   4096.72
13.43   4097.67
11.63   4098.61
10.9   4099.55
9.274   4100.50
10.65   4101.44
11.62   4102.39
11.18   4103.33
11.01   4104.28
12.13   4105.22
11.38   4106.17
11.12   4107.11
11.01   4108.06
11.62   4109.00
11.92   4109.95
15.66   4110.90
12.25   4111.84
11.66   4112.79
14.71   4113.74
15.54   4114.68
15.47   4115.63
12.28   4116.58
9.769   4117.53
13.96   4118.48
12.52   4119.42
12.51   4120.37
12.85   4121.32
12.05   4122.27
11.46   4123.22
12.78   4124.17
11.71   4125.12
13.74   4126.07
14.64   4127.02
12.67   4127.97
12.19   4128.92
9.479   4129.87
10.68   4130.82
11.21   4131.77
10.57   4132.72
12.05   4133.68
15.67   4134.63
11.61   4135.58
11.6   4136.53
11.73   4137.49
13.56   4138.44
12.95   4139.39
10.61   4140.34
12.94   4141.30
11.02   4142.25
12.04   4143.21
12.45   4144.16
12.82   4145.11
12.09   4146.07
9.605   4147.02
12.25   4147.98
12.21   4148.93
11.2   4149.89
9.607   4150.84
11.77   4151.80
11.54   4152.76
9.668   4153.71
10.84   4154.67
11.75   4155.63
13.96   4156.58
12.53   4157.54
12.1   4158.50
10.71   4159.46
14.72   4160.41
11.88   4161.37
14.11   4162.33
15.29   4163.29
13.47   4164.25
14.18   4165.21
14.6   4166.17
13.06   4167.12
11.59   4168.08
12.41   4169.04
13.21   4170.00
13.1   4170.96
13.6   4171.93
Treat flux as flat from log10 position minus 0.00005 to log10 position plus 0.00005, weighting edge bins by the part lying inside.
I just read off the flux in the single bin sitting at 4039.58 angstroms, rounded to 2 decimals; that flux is 14.45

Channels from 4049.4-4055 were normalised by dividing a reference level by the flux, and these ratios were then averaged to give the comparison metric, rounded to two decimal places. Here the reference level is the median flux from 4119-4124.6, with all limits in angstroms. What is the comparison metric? 0.96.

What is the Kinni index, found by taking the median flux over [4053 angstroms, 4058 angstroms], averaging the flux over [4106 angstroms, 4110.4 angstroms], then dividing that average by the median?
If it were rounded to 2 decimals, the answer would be 0.98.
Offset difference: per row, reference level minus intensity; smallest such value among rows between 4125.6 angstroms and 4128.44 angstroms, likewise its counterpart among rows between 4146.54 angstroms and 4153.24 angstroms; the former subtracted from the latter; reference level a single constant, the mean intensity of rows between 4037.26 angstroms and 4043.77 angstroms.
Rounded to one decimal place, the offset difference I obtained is 2.4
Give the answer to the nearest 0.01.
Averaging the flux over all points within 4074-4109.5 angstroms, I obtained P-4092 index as 12.42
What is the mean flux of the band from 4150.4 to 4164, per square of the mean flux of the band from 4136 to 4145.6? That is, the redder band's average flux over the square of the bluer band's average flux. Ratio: 0.082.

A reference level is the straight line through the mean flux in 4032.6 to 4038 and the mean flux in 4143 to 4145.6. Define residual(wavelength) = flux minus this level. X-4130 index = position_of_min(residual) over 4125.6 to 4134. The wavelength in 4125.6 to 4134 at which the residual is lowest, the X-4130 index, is 4129.87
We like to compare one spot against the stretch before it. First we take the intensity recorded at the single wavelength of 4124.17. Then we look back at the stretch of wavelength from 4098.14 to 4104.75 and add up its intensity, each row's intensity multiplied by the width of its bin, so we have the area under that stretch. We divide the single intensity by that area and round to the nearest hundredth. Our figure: 0.18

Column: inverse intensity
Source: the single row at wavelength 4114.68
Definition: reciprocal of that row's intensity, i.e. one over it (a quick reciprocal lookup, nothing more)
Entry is 0.064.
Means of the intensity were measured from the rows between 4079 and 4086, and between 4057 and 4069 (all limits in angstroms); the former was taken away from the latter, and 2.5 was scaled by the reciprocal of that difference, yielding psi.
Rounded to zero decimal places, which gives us -3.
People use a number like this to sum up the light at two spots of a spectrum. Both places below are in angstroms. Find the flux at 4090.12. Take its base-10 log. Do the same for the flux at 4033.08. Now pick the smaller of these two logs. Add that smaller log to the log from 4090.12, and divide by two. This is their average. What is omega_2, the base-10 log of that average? 0.059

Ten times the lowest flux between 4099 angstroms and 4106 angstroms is 93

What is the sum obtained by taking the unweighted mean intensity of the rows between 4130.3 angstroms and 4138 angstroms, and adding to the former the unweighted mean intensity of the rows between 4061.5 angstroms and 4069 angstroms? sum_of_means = 24.0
